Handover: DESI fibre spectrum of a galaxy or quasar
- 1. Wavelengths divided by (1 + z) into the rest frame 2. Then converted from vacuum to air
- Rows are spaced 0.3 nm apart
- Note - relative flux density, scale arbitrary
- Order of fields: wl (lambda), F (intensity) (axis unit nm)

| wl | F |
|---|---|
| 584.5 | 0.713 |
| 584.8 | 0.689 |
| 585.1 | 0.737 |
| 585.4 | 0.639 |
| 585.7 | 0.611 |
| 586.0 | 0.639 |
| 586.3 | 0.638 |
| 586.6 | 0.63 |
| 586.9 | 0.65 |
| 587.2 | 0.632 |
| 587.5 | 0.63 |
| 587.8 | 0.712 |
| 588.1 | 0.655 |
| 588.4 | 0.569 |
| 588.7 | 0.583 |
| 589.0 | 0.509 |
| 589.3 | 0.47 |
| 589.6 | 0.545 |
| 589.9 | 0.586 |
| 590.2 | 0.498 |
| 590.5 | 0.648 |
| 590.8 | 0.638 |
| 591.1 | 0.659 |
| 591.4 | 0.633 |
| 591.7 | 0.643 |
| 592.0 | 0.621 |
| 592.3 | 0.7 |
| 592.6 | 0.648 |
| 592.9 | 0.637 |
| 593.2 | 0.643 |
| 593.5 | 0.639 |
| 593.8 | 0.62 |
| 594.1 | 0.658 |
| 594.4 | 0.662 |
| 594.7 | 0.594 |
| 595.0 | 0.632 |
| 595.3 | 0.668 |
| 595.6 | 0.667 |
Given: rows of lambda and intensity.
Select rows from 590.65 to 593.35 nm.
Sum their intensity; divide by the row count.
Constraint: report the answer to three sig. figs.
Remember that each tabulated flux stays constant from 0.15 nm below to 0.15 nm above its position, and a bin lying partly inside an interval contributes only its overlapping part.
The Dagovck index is 0.647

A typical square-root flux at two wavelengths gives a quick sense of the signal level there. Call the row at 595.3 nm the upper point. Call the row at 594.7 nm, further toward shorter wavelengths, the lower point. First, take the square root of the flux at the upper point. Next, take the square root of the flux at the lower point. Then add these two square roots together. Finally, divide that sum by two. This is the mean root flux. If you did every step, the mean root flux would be 0.79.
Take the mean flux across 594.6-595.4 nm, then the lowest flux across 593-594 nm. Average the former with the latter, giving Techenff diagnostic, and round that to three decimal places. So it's 0.626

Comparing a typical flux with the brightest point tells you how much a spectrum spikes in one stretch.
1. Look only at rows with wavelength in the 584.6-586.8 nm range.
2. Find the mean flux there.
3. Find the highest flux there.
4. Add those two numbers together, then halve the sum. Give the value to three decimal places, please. 0.696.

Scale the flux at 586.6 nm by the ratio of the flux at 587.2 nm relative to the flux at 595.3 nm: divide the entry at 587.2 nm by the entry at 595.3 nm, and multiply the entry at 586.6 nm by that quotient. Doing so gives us 0.60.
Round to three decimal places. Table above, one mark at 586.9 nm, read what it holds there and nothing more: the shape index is 0.650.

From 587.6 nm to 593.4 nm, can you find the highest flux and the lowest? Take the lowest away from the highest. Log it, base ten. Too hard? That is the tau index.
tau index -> -0.62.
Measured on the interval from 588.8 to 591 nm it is -0.75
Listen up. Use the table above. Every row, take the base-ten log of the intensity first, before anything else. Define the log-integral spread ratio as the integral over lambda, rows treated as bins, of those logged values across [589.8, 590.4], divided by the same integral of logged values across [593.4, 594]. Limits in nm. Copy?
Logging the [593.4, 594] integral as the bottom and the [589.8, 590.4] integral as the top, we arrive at 1.3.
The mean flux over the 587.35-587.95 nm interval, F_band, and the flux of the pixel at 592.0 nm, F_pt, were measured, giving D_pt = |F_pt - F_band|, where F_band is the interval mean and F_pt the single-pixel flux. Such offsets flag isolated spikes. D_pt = 0.050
